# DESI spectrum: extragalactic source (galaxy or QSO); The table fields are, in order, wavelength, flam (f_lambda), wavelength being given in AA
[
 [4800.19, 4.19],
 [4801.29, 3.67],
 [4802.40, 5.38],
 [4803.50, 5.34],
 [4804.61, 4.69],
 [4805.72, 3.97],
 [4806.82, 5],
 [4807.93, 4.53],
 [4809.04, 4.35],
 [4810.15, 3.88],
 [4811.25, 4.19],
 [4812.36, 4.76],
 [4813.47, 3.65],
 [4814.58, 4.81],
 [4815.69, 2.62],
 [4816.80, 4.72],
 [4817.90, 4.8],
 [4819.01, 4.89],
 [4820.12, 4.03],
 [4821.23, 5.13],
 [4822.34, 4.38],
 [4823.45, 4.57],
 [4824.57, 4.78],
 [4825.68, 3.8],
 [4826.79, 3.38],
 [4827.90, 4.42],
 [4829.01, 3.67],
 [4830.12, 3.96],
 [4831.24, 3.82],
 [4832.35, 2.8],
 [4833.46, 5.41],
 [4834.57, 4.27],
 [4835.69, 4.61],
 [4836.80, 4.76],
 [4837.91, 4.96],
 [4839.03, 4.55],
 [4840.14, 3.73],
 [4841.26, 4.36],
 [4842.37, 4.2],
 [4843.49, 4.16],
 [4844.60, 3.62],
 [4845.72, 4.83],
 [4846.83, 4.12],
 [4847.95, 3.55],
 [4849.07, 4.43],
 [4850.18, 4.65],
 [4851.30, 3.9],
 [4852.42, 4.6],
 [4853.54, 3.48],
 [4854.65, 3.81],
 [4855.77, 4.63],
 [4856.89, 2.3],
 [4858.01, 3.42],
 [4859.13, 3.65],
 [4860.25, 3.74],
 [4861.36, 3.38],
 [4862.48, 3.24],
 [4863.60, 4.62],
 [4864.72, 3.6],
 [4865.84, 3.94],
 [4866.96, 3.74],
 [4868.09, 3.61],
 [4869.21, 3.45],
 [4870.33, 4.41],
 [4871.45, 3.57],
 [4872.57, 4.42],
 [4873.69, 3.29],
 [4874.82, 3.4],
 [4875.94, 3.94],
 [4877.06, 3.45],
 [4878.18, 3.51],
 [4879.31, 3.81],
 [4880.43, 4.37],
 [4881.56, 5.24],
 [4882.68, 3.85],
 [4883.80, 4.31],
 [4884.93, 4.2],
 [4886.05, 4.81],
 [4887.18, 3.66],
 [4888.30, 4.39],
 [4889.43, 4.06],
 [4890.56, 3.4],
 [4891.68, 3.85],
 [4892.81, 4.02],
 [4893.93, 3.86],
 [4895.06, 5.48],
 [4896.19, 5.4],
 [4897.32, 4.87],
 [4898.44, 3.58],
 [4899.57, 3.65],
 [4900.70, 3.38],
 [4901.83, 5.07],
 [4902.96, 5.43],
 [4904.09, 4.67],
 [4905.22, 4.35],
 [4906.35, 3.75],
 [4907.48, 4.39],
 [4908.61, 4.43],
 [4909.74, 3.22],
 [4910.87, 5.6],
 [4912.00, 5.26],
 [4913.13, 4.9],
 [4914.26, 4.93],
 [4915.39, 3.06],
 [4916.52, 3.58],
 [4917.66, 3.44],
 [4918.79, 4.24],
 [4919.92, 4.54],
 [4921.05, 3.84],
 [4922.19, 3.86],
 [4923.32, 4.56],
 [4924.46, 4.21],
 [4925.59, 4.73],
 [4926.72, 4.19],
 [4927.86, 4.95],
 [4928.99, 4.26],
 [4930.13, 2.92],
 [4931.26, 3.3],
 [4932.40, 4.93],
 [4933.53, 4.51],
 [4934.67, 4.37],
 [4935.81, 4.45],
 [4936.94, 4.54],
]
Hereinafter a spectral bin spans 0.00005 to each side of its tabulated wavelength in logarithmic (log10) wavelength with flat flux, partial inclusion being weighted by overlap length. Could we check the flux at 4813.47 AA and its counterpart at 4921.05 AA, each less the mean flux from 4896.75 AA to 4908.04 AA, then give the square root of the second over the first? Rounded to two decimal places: 0.84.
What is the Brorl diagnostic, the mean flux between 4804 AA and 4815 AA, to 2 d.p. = 4.38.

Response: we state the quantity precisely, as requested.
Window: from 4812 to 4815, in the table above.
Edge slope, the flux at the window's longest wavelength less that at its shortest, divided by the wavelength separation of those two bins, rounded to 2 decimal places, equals 0.02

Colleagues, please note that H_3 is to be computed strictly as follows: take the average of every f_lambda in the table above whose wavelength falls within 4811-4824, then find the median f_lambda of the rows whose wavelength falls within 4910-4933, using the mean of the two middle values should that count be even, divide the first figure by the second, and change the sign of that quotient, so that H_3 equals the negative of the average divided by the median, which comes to -1.03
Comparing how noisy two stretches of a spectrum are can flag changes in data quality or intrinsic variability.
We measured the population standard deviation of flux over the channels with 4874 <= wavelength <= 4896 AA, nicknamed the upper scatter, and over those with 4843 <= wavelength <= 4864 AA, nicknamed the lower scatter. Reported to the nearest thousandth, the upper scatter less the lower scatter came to -0.052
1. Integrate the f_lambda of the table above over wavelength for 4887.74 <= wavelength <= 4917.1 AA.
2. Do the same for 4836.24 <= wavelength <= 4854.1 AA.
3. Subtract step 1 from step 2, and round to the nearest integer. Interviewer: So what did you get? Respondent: -51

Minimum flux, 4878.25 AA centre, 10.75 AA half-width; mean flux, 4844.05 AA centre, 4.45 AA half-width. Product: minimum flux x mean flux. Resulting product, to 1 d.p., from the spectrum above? 13.4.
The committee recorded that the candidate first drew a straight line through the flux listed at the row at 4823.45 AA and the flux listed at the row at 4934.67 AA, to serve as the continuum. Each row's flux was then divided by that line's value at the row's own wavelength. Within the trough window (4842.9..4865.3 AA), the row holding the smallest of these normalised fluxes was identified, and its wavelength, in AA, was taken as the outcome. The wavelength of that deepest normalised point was 4856.89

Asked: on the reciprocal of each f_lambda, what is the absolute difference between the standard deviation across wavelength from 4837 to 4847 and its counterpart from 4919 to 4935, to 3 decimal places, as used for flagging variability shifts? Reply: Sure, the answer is 0.014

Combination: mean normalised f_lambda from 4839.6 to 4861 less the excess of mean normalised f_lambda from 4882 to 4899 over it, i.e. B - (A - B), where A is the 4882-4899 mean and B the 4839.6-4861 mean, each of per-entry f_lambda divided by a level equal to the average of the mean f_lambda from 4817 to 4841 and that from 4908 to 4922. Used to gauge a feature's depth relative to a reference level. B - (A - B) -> 0.85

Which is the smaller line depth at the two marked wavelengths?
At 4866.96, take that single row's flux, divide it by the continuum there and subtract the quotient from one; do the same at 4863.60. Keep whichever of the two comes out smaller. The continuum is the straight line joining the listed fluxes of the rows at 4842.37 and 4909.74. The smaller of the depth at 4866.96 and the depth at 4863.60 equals -0.187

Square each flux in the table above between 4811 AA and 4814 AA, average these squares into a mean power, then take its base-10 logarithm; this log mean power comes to 1.25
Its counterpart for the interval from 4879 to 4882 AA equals 1.31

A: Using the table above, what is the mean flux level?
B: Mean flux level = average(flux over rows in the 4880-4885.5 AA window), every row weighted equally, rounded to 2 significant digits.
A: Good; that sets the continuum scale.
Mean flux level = 4.4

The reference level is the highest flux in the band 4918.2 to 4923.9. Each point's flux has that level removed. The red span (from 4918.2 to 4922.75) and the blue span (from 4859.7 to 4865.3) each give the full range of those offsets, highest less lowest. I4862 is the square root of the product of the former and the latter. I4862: 0.98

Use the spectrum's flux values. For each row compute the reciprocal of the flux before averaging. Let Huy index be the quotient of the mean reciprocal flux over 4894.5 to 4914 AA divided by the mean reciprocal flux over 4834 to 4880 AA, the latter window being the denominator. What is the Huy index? 0.87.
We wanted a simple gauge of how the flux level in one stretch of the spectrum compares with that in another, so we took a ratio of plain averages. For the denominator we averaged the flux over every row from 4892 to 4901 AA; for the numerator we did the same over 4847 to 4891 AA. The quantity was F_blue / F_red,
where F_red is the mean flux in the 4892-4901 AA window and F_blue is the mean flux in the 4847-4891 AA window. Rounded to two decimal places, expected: 0.91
